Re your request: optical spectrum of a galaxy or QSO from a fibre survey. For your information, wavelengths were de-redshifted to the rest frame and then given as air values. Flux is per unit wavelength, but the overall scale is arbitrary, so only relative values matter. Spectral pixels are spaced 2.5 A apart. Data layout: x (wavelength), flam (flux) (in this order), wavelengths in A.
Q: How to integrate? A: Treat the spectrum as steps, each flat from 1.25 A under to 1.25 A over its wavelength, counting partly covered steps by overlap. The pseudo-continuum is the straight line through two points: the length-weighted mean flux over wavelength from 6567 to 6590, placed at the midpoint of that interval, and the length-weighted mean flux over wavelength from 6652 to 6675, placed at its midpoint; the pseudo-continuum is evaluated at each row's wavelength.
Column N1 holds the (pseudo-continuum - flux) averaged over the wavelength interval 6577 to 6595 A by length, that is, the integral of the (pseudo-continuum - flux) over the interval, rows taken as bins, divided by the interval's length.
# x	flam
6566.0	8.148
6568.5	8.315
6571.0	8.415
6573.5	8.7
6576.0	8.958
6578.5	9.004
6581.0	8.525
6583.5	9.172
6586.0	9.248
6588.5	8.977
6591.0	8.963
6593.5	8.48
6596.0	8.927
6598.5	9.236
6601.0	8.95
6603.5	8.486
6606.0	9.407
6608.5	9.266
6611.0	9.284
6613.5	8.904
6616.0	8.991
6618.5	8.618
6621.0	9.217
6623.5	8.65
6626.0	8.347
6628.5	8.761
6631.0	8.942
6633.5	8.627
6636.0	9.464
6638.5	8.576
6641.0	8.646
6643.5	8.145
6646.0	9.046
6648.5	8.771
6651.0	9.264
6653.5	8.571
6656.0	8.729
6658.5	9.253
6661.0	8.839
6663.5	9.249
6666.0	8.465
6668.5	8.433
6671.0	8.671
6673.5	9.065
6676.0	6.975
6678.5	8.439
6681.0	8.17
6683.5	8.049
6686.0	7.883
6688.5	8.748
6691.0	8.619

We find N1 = -0.10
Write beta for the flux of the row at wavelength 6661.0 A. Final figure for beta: 8.839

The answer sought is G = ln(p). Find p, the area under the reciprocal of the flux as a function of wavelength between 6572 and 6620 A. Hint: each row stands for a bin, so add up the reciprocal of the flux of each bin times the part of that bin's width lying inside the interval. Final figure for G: 1.7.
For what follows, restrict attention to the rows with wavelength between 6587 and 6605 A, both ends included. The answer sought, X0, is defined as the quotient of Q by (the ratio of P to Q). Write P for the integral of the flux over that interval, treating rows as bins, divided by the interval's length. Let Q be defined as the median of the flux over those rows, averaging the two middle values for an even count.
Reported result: 9.0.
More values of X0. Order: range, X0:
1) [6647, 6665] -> 8.7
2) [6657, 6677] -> 8.9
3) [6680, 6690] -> 8.0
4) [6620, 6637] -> 8.7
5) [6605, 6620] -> 9.2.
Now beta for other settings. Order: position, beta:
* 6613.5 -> 8.904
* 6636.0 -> 9.464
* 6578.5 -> 9.004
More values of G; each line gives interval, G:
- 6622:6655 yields 1.3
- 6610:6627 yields 0.7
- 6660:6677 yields 0.7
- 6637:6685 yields 1.7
